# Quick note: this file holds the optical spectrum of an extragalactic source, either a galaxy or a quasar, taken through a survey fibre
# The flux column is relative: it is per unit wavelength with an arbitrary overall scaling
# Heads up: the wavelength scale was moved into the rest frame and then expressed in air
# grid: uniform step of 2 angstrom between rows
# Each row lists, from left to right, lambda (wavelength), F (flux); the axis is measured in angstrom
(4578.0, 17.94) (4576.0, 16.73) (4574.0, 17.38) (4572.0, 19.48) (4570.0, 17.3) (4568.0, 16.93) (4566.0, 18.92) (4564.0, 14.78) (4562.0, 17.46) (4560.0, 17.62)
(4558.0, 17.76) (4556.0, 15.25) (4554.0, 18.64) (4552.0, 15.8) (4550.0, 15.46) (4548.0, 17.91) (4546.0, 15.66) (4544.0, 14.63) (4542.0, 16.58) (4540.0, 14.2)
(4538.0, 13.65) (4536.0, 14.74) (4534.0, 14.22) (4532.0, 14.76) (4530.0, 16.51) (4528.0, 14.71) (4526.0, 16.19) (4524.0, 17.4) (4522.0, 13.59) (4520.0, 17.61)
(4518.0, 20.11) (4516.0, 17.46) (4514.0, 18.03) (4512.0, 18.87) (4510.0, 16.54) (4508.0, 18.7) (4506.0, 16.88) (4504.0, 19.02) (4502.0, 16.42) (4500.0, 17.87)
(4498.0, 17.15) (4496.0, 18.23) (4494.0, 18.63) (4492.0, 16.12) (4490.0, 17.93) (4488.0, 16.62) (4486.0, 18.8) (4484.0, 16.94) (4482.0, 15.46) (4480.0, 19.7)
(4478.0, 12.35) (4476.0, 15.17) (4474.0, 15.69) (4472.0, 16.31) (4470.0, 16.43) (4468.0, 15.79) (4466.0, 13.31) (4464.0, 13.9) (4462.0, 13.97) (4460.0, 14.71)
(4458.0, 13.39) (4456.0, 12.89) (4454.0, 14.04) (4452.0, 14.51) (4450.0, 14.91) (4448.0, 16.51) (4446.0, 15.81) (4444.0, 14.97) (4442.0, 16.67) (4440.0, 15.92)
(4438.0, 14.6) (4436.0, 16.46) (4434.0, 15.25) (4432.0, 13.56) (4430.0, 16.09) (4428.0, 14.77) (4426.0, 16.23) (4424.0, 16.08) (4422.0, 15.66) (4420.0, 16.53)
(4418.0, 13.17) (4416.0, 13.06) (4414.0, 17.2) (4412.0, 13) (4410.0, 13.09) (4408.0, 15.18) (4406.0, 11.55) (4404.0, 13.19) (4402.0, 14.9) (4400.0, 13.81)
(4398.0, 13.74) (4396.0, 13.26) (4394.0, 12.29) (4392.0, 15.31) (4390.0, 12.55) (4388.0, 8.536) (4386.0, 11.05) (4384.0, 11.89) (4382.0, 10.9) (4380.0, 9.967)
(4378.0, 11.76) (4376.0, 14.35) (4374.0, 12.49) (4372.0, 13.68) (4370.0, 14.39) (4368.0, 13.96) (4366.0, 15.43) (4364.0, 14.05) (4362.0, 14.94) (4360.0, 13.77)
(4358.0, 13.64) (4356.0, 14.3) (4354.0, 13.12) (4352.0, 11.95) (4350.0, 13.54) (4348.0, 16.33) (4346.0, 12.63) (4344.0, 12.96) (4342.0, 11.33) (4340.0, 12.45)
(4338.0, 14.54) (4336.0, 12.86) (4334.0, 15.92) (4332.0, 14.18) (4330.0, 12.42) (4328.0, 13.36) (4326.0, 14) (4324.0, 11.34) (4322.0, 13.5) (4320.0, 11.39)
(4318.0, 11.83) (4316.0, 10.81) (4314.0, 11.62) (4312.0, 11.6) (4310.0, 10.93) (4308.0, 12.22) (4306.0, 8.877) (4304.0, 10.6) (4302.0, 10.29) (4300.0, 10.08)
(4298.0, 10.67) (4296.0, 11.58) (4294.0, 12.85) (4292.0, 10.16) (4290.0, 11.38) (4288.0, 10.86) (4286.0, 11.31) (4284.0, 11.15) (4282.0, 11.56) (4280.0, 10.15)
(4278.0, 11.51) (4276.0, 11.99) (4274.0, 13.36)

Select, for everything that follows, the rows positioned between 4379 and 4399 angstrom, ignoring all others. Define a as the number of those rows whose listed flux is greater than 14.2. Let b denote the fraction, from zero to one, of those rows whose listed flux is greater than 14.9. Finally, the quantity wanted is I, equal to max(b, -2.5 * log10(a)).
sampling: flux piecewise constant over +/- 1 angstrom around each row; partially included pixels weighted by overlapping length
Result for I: 0.10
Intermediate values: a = 1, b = 0.10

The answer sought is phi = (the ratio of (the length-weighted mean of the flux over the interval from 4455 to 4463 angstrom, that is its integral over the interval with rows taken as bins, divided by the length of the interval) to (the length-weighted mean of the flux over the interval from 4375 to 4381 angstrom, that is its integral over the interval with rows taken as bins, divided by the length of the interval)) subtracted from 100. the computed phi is 98.9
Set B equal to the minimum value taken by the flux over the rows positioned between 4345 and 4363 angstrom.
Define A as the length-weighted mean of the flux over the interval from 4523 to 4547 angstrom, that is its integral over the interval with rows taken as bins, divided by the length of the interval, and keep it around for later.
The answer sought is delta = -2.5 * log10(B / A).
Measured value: 0.27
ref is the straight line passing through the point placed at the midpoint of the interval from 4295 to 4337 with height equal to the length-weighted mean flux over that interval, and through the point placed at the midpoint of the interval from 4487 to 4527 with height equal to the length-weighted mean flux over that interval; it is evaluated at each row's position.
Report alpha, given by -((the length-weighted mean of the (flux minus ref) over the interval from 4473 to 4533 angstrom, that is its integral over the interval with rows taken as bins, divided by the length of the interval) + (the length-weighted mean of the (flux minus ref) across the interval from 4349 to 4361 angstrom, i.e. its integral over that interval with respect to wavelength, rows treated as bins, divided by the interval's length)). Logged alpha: 0.0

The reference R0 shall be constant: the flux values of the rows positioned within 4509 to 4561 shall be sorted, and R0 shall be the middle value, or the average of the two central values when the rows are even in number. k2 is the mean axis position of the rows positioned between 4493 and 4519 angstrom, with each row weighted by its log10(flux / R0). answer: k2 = 4507.0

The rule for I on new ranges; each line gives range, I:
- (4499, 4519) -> 1.00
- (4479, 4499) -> 1.00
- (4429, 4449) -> 0.80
